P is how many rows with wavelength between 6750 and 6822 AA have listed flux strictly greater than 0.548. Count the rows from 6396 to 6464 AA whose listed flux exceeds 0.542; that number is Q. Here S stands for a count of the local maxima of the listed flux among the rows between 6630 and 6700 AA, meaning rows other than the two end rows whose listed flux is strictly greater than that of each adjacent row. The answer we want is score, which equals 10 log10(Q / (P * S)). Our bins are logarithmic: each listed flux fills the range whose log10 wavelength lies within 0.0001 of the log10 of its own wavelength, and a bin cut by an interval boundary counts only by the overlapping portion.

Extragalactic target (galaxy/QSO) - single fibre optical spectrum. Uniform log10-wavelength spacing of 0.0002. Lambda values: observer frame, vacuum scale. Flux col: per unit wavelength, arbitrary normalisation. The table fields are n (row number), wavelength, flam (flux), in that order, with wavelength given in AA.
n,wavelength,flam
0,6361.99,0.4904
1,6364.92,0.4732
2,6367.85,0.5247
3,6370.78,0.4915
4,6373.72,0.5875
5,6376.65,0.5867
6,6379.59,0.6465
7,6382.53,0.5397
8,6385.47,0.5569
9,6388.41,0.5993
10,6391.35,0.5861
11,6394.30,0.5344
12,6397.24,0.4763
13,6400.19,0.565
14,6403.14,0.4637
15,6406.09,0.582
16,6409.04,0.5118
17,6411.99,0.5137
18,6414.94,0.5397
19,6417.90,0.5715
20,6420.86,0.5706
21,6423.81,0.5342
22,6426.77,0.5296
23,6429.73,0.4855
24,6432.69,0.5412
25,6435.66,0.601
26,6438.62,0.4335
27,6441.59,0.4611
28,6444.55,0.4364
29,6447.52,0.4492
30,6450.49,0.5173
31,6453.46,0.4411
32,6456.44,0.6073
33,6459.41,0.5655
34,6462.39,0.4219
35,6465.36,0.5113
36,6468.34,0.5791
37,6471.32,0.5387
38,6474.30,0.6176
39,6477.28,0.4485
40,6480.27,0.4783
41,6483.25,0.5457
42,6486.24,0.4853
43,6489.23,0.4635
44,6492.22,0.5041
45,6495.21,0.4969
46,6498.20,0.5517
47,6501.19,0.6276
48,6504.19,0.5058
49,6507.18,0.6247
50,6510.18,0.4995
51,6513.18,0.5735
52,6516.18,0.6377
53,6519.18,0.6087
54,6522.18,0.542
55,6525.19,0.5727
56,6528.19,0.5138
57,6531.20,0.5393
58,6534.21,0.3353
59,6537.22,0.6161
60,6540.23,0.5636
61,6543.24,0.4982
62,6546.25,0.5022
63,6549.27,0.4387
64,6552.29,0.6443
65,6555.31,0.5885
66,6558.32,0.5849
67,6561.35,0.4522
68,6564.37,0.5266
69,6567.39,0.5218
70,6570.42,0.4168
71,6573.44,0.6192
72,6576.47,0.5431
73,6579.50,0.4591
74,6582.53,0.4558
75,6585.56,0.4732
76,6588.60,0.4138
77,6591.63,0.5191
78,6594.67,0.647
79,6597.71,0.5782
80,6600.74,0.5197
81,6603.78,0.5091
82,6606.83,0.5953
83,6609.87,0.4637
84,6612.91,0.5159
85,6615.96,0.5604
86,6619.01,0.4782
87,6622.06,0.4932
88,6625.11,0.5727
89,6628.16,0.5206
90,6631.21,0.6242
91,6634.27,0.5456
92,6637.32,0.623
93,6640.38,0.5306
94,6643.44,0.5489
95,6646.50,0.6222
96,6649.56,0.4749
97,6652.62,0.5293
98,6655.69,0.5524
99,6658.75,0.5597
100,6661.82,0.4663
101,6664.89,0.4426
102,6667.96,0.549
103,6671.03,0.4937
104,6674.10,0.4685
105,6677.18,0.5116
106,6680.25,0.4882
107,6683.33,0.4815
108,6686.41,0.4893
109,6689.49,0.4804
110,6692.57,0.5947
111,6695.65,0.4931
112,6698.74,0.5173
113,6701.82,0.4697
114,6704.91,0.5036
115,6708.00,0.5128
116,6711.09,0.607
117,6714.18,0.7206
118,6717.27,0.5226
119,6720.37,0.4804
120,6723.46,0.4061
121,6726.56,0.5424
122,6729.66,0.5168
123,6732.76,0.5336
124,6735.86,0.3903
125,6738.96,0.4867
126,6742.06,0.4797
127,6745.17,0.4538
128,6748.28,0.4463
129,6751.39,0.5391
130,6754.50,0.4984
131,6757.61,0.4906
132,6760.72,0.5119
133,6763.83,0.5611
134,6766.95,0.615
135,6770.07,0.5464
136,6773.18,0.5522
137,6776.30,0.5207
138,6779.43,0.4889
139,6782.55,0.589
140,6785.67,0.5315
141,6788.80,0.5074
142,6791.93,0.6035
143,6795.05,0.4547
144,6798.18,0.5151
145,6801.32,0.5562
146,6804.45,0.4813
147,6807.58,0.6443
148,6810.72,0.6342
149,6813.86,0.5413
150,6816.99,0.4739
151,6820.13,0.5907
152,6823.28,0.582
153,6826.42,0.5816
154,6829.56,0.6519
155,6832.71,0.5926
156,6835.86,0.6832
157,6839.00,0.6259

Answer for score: -9.5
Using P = 9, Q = 7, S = 7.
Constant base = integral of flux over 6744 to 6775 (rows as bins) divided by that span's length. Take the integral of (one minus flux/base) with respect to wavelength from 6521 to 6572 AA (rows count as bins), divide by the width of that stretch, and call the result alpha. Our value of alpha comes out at 0.003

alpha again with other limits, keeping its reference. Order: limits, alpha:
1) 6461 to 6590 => -0.004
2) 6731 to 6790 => 0.018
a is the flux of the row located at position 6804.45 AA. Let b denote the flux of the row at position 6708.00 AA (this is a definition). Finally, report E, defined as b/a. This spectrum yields 1.07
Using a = 0.4813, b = 0.5128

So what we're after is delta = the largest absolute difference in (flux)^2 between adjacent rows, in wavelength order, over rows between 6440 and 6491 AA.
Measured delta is 0.18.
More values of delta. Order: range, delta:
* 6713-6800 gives 0.25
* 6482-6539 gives 0.27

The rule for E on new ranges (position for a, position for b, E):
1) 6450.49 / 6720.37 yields 0.93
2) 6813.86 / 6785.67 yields 0.98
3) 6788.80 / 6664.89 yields 0.87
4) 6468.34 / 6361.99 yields 0.85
